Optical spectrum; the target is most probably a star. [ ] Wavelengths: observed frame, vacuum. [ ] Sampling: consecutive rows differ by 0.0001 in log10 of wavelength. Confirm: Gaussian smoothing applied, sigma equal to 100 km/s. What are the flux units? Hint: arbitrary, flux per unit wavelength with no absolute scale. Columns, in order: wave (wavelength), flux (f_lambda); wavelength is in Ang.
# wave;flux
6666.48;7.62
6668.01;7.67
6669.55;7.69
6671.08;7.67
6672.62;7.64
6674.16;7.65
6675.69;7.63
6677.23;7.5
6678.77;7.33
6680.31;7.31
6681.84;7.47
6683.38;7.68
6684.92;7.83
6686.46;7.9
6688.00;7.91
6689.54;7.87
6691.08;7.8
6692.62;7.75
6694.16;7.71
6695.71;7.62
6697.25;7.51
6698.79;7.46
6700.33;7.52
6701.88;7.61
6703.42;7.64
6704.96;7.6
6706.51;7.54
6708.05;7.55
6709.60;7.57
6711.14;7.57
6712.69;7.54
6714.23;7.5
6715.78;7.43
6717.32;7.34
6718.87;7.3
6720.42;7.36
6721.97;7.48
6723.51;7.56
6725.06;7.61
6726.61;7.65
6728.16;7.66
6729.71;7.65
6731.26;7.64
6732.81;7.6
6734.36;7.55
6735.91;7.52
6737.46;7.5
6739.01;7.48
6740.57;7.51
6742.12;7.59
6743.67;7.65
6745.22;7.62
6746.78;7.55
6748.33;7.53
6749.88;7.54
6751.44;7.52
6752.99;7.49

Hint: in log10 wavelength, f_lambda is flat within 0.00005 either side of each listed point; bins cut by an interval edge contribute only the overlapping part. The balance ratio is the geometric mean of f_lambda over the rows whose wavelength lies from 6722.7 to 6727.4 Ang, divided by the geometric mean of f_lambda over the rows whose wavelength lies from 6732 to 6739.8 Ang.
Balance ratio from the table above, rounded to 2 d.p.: 1.01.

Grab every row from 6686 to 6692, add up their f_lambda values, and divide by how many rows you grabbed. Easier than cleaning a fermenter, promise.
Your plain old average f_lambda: 7.87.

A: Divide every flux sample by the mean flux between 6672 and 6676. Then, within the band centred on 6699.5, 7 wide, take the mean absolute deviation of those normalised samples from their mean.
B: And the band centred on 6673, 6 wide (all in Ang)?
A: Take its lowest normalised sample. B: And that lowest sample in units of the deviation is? 180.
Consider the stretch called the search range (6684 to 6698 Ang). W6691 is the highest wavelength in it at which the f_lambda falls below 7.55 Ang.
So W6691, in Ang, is 6697.25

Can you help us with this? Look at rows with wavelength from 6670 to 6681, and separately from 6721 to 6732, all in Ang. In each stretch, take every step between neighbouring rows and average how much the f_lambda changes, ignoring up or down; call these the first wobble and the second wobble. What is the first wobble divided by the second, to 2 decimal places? 1.90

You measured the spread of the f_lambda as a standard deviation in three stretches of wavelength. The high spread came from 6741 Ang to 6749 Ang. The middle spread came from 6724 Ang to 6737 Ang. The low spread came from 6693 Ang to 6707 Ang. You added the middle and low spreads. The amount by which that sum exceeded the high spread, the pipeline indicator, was 0.08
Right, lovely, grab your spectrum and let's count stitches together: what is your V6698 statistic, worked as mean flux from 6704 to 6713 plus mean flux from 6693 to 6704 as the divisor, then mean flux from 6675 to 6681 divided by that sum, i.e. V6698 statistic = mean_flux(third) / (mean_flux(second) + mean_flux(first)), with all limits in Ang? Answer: 0.491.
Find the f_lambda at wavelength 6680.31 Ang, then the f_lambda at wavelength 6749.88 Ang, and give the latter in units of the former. 1.03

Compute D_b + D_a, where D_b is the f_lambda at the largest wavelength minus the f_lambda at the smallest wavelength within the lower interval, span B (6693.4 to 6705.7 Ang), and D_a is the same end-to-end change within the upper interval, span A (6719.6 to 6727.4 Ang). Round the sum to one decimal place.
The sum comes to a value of 0.2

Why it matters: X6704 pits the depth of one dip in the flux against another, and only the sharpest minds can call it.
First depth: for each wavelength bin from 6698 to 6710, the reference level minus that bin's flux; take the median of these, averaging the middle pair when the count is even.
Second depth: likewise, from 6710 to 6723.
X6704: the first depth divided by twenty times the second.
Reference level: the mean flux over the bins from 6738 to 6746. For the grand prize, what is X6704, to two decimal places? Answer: 0.00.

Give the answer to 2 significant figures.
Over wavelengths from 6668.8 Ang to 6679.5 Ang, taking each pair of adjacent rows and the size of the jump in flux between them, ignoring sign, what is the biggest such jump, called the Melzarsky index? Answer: 0.17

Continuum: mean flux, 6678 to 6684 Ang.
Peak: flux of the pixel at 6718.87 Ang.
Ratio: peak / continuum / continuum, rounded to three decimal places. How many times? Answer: 0.132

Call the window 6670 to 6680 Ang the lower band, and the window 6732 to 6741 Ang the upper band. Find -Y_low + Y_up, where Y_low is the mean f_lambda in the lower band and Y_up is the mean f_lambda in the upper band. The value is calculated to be -0.04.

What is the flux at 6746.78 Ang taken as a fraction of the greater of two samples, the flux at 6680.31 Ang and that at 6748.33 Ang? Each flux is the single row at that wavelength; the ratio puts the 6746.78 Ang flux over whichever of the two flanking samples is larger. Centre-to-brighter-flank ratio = 1.00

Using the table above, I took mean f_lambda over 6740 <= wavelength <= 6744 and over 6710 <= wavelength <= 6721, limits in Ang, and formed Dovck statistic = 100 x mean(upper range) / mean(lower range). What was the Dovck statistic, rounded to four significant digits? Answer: 102.0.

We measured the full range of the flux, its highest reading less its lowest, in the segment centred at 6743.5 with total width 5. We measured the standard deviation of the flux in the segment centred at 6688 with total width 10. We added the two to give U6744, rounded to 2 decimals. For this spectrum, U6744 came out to 0.14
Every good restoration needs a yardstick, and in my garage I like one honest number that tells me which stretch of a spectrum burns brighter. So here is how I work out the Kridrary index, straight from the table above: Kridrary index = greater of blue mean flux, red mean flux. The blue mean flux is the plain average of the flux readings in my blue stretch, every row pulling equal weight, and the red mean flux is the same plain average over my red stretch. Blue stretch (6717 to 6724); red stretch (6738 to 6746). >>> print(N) 7.57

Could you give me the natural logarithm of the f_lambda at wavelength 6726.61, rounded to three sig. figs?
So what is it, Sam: 2.03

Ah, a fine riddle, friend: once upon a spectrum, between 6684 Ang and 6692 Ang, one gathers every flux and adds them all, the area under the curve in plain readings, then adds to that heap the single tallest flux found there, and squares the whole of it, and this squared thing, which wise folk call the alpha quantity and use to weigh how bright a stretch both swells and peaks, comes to 2230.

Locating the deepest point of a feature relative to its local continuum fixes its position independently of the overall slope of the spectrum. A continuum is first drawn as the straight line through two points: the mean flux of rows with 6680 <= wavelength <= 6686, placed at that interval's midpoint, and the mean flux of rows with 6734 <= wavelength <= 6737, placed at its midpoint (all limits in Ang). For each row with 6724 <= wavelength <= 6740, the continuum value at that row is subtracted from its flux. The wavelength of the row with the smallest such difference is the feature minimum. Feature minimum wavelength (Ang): 6739.01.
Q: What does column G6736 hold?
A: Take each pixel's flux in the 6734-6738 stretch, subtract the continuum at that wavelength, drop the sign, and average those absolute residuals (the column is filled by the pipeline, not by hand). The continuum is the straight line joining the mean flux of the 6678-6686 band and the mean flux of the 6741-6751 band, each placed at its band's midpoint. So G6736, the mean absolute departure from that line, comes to 0.05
